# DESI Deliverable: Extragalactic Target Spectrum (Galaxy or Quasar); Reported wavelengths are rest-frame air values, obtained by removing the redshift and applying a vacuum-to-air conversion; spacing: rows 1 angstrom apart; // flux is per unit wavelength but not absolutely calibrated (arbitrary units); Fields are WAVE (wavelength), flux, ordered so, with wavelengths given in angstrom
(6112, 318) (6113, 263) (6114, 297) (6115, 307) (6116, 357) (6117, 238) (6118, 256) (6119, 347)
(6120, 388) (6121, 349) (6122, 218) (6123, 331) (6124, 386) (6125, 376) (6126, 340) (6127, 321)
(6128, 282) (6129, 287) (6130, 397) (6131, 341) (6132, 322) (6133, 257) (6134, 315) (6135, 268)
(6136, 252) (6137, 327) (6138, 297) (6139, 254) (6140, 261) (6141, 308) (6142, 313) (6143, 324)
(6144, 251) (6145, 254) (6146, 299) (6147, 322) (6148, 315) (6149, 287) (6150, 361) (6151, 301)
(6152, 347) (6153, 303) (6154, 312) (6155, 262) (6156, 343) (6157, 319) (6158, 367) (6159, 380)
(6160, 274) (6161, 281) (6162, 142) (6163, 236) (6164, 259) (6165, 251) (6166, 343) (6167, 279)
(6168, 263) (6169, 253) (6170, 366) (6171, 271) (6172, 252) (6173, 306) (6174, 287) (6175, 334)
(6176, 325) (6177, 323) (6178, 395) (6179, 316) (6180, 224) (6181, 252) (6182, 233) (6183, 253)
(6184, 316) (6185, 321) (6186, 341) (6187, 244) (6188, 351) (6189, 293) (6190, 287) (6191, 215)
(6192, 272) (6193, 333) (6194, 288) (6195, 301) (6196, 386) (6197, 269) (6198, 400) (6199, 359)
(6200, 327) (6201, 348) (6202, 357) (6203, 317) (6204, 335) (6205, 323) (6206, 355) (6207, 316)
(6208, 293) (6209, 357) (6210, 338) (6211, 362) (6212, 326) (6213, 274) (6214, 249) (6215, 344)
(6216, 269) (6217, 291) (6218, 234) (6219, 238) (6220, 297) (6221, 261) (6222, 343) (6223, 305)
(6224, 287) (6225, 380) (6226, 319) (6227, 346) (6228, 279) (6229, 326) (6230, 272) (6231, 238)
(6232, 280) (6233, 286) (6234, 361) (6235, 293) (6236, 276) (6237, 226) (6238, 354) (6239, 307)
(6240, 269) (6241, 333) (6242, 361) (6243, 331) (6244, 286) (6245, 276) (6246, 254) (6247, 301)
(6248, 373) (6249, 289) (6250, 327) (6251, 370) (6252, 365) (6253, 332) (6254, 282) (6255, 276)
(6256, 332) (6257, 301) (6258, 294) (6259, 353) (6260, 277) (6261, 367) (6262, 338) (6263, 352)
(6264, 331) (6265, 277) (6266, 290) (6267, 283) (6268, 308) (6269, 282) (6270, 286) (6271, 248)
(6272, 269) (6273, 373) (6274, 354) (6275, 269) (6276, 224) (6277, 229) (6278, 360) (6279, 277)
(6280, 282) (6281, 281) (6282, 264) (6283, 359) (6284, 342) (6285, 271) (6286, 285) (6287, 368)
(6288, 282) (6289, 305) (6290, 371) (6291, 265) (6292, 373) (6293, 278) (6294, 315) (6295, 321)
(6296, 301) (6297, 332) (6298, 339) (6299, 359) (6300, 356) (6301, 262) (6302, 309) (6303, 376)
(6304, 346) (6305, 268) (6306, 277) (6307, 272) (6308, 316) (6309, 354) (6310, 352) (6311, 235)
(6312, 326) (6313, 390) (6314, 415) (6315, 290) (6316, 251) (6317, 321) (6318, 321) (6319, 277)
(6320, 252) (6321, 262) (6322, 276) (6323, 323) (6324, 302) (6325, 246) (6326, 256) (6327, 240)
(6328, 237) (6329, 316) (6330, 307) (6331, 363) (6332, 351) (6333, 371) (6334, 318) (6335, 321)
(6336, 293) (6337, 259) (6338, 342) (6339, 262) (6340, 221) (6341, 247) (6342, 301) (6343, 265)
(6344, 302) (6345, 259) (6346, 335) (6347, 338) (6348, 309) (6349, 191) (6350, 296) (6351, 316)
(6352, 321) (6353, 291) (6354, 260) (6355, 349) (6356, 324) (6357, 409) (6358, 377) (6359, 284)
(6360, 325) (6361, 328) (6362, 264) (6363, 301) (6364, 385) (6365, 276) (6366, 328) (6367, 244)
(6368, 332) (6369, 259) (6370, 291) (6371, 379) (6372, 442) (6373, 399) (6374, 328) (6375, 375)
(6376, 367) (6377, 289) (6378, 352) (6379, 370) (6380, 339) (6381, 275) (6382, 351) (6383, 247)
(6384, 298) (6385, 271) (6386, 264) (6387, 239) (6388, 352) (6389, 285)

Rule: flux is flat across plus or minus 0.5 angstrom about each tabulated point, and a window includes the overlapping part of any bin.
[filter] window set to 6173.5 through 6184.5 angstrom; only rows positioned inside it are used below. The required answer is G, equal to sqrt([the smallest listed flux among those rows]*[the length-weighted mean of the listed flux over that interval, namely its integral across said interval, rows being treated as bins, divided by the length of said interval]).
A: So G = 258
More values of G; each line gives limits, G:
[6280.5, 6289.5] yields 284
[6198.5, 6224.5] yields 270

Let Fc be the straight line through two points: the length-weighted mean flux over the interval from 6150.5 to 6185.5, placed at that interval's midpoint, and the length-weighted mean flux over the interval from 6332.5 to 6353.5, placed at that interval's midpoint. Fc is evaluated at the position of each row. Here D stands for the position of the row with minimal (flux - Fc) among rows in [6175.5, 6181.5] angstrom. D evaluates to 6180 angstrom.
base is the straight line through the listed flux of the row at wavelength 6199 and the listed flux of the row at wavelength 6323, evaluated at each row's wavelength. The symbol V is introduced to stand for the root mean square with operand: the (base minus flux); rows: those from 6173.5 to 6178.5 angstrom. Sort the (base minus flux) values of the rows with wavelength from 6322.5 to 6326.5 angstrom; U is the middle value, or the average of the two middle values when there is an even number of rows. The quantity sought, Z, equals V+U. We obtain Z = 92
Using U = 43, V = 48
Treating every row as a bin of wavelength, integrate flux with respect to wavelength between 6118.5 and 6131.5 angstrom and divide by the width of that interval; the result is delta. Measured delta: 336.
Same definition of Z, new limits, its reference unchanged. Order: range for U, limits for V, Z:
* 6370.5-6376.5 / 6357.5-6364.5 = -25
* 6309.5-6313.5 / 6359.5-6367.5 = 30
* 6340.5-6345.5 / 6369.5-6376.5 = 127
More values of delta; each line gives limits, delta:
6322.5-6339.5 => 300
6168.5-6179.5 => 312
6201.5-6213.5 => 329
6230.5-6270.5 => 308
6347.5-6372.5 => 315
